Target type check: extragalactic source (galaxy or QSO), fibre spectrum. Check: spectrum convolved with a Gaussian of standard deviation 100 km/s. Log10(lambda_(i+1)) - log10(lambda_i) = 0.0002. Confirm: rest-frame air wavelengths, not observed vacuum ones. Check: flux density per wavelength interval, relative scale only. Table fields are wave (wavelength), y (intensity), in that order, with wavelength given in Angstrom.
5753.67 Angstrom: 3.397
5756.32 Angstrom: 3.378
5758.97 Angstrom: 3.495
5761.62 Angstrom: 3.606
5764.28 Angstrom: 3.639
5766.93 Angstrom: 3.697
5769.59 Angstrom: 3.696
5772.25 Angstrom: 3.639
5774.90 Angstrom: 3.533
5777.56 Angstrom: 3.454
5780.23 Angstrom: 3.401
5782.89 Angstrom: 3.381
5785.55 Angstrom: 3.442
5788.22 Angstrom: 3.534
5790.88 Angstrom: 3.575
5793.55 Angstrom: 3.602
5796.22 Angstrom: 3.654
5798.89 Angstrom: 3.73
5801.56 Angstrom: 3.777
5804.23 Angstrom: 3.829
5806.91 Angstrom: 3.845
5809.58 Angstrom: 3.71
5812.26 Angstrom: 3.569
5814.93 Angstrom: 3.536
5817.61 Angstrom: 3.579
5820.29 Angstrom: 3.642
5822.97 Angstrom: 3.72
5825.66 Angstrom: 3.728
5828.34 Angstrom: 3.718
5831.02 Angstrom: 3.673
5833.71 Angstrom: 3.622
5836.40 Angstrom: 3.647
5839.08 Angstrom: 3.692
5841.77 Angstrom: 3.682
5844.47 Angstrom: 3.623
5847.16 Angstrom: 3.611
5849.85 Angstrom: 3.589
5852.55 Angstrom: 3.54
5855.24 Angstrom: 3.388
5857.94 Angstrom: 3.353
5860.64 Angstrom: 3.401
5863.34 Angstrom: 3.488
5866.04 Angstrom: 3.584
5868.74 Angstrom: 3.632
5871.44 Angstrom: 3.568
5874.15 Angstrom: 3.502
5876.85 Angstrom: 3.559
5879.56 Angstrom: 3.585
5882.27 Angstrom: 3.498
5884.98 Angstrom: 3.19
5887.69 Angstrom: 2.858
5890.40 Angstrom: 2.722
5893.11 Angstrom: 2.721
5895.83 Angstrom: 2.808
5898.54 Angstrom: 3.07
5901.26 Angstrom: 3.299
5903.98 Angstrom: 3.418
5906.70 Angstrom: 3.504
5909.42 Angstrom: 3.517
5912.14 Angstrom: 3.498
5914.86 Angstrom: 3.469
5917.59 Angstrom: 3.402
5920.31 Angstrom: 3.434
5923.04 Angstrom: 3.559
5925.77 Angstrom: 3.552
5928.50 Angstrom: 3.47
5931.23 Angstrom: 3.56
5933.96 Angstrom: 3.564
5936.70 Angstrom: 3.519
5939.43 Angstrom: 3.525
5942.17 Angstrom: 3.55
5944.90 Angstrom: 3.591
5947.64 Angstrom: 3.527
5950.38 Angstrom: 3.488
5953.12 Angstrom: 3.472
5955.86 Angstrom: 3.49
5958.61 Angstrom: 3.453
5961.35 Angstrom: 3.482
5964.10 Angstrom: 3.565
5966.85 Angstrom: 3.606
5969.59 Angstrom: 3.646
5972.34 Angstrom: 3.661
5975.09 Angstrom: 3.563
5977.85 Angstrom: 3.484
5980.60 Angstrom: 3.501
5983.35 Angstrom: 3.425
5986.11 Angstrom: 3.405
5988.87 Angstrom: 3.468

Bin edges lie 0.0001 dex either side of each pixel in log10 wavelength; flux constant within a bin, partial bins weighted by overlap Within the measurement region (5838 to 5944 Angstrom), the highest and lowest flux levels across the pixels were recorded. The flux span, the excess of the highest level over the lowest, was 1.0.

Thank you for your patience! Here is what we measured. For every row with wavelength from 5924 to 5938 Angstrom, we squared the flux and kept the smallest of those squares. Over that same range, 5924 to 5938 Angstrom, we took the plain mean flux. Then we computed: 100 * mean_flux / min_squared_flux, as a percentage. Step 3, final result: 29.3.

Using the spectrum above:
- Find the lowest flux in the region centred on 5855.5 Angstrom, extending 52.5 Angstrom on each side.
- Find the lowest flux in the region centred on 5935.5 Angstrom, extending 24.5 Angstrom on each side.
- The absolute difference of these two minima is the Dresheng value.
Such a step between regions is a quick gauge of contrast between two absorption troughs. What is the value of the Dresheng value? 0.68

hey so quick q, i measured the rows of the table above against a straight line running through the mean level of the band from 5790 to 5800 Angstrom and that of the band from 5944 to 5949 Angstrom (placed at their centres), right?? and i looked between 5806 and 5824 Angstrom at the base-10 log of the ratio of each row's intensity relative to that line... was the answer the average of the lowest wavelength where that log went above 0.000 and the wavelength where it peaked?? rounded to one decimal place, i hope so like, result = 5806.9 Angstrom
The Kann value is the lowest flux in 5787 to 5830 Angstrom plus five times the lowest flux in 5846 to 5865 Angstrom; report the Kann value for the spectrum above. 20.3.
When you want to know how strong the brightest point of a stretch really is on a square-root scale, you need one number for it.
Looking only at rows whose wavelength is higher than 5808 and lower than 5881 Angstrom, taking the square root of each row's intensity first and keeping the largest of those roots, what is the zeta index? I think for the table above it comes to 1.93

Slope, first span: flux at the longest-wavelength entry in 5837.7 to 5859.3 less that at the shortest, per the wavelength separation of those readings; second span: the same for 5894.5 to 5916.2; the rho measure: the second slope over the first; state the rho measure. -1.9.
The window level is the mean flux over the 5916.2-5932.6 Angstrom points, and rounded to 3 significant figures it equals 3.50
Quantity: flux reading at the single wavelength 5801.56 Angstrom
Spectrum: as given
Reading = 3.777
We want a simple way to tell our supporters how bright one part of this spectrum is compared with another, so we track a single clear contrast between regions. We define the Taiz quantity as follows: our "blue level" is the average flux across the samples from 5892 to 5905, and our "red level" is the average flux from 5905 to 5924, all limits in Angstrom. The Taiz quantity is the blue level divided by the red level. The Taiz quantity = 0.88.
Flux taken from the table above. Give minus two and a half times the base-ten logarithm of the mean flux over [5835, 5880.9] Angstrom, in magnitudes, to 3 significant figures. -1.38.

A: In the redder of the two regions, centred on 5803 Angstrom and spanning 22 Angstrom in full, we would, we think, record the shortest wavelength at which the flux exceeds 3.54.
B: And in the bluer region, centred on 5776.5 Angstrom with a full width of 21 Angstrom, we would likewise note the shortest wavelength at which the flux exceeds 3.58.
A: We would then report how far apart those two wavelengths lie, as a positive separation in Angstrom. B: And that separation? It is 26.6 Angstrom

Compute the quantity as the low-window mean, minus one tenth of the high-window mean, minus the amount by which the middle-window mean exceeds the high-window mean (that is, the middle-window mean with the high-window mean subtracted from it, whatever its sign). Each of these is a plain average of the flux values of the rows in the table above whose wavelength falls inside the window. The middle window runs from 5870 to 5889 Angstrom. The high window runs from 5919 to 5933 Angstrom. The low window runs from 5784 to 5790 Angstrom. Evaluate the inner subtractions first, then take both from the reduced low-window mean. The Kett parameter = 3.26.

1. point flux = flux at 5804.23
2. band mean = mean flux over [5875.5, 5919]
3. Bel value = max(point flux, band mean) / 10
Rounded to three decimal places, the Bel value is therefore 0.383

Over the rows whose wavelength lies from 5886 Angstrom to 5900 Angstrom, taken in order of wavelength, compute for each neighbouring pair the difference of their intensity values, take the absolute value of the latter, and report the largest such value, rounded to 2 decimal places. 0.26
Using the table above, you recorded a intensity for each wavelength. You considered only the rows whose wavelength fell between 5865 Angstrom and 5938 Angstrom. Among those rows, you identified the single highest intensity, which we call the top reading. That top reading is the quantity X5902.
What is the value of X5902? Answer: 3.632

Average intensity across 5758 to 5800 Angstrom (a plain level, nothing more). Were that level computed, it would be 3.57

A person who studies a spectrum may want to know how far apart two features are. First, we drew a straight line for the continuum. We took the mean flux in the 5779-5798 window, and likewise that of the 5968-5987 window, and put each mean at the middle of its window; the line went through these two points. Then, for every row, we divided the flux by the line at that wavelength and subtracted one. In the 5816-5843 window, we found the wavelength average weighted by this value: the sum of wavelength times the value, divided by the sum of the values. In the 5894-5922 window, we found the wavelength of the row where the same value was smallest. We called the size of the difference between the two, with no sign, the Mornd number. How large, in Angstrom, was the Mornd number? 65.7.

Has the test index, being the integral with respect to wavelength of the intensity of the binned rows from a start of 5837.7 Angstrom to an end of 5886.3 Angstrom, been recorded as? 171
